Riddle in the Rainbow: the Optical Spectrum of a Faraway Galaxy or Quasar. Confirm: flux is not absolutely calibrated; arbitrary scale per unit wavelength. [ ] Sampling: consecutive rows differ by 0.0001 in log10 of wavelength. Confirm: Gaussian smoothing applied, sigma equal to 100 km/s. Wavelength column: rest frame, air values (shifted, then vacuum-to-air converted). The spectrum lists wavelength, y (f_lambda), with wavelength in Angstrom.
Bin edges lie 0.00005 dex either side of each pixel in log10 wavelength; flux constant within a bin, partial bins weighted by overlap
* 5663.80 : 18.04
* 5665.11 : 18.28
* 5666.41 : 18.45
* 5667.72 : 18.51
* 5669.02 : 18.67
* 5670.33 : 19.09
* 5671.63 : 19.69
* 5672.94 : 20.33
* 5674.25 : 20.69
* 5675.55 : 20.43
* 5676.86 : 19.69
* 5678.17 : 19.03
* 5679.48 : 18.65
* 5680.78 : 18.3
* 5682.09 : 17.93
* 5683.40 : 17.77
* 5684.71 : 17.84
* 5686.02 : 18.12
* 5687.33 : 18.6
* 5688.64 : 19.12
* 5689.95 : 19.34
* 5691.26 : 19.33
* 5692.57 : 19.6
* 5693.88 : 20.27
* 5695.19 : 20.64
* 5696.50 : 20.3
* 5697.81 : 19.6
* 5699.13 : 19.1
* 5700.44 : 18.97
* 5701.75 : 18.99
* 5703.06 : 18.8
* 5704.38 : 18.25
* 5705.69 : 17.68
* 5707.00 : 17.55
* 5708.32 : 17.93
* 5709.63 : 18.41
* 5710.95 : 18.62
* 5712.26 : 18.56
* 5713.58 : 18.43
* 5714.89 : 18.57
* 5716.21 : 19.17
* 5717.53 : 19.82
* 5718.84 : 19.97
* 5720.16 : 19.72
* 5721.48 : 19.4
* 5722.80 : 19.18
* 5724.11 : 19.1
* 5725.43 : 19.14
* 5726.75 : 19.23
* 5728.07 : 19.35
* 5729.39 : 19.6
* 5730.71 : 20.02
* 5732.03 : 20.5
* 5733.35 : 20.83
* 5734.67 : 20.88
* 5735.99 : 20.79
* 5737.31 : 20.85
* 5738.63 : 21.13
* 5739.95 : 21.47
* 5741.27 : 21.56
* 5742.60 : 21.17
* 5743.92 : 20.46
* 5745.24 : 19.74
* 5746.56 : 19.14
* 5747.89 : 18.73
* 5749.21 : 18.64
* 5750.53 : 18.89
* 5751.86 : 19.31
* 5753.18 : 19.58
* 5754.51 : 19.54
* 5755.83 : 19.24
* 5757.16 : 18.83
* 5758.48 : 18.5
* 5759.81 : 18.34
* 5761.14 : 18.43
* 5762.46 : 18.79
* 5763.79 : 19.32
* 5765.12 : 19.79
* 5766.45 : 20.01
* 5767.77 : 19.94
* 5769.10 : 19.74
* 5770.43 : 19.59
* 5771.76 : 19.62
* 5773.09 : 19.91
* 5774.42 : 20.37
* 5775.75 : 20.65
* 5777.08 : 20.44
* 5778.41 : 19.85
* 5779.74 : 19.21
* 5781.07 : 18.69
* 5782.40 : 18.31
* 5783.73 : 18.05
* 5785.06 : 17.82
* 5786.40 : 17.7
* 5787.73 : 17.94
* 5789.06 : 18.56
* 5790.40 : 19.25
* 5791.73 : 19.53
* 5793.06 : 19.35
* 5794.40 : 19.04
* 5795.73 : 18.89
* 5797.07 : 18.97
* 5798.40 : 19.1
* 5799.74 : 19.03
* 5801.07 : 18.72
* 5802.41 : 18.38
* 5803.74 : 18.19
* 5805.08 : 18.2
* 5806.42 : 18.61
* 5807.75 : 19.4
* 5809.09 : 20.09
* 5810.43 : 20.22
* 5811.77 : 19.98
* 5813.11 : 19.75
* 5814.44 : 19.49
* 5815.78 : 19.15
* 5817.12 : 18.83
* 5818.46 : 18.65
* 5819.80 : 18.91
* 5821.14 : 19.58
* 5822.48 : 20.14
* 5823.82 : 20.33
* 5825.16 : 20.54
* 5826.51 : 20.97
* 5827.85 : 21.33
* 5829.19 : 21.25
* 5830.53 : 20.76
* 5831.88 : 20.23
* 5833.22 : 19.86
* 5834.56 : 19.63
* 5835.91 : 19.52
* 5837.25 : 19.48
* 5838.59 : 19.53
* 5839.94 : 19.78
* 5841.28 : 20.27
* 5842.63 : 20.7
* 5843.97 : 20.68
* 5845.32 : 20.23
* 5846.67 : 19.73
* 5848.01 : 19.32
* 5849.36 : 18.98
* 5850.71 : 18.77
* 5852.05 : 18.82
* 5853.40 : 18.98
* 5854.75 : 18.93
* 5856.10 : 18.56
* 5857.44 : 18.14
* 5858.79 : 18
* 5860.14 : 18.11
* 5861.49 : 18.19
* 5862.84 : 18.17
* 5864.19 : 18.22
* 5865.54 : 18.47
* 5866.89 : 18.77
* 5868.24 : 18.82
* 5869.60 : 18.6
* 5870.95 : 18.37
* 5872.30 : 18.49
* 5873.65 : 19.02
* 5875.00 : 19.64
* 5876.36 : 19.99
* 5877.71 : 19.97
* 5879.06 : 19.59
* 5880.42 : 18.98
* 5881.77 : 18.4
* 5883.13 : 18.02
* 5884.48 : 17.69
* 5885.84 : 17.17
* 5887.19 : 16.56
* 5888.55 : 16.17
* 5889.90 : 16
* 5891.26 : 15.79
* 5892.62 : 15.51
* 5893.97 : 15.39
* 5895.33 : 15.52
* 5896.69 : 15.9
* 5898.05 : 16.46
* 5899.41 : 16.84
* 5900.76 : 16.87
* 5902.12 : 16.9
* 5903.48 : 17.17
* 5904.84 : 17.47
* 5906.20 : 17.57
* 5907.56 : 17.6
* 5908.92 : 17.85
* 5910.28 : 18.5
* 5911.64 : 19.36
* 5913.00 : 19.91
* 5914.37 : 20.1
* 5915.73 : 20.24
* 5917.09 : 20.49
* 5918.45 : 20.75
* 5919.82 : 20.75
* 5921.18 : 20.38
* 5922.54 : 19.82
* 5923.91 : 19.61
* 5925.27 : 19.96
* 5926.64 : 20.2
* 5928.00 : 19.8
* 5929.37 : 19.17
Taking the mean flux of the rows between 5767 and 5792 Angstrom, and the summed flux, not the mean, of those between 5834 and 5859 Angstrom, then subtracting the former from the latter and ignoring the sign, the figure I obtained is 349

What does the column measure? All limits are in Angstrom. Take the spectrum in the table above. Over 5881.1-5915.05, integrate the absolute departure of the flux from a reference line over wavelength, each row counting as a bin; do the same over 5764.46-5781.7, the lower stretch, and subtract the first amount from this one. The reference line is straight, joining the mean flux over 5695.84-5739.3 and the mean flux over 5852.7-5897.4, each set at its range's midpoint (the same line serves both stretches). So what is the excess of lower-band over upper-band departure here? -23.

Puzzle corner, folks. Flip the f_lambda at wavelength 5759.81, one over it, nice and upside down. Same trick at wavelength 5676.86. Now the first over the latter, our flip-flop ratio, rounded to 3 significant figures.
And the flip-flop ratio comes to 1.07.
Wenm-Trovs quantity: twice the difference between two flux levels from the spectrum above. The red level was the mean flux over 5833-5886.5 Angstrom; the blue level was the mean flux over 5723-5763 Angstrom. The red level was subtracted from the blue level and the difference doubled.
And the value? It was 1.4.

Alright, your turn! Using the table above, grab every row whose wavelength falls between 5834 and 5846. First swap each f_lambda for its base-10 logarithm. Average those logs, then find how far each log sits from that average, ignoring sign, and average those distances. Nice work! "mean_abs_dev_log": 0.0094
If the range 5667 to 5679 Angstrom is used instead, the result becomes 0.0147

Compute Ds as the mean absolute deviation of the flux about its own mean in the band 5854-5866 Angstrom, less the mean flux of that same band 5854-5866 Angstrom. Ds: -18.1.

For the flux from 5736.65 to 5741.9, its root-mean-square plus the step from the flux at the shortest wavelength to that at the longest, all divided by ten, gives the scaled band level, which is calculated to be 2.2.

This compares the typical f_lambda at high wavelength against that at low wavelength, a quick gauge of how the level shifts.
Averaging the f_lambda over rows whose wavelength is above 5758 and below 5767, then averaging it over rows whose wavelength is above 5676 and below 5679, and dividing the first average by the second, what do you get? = 0.98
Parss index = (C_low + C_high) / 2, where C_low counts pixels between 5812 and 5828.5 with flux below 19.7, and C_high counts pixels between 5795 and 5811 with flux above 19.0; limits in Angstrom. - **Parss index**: 5.50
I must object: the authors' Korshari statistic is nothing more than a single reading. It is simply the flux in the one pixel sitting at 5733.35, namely 20.83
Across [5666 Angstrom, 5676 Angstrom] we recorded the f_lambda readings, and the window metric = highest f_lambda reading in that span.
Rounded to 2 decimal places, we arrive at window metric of 20.69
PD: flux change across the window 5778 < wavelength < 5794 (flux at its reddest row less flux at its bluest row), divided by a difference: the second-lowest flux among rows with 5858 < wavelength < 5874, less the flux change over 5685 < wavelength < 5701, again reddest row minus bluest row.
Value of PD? -0.03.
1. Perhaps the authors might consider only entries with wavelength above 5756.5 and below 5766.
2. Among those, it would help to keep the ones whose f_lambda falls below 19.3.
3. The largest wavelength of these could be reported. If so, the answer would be 5762.46 Angstrom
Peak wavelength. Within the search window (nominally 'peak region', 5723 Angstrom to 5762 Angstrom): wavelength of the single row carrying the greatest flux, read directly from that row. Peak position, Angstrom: 5741.27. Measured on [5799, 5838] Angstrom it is 5827.85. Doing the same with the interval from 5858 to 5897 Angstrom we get 5876.36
